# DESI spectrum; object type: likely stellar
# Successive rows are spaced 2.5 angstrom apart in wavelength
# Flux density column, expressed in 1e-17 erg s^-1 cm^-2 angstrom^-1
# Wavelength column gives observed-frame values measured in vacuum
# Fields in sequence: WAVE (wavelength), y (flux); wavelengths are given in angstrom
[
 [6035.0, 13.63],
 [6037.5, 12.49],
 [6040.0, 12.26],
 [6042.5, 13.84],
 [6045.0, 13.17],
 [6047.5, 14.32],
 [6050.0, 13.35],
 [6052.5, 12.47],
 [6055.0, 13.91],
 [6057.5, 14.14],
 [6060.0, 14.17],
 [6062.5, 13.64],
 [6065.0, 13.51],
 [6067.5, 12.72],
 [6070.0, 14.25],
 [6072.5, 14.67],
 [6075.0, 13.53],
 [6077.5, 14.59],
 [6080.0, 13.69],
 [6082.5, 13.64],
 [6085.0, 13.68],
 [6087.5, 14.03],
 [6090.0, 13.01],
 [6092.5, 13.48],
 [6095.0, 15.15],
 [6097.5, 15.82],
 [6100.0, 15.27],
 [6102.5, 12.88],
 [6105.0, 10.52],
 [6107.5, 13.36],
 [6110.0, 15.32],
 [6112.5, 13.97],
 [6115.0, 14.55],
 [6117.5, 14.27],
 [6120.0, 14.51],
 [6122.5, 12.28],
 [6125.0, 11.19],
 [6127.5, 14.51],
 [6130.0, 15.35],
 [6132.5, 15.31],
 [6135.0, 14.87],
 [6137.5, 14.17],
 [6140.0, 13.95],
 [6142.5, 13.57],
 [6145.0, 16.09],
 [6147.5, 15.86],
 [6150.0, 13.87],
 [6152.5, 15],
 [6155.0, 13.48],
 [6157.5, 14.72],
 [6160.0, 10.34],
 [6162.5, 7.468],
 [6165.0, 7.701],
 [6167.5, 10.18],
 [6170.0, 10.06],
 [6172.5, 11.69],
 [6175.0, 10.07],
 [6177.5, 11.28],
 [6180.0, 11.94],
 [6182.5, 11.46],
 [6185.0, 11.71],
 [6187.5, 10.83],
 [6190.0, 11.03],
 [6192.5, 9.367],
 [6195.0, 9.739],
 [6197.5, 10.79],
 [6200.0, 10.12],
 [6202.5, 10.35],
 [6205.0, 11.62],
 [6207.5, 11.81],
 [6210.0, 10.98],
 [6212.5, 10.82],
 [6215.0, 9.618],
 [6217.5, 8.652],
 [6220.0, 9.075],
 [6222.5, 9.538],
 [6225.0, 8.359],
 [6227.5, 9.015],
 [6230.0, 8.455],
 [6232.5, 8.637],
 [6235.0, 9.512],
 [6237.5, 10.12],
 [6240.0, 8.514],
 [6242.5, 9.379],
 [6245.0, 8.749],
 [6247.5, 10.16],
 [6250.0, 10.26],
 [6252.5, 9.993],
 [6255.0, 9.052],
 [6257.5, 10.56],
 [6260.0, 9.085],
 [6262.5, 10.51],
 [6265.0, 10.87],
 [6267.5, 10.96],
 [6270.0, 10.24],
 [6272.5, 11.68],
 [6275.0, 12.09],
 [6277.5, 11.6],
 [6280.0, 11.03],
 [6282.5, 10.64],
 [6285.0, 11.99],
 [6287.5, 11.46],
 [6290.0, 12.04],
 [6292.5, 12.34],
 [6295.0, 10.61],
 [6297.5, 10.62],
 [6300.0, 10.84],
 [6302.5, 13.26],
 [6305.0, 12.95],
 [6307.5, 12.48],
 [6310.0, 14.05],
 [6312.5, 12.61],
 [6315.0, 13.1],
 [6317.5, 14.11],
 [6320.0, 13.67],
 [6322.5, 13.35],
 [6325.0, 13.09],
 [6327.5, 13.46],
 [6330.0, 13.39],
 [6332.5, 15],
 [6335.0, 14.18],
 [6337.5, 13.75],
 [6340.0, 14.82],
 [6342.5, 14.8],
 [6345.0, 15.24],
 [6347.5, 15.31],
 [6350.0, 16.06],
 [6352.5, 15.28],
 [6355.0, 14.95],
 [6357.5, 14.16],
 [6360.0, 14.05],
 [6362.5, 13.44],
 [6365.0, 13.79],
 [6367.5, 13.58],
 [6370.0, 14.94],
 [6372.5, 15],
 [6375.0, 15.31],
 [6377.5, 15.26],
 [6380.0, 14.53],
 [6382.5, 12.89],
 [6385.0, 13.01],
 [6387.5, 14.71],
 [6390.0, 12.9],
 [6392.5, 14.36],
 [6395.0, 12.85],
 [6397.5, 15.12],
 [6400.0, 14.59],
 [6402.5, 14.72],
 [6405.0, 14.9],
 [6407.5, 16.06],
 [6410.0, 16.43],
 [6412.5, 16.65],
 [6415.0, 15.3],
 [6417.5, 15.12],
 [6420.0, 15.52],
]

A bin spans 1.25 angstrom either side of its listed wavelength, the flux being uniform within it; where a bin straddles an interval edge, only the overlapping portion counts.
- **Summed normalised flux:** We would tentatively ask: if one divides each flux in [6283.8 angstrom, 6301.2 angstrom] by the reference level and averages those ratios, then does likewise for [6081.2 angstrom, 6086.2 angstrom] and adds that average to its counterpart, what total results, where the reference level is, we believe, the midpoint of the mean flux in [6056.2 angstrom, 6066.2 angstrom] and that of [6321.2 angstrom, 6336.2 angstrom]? 1.82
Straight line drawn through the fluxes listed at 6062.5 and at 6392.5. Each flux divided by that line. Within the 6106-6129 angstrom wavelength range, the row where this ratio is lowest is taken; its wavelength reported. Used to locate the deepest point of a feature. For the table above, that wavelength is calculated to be 6125.0 angstrom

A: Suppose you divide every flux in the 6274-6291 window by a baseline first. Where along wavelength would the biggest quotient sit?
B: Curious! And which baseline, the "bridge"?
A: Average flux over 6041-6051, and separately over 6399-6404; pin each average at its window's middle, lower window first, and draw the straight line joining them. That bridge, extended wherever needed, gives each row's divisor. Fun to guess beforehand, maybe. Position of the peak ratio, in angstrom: 6275.0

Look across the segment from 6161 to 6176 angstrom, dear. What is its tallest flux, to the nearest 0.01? 11.69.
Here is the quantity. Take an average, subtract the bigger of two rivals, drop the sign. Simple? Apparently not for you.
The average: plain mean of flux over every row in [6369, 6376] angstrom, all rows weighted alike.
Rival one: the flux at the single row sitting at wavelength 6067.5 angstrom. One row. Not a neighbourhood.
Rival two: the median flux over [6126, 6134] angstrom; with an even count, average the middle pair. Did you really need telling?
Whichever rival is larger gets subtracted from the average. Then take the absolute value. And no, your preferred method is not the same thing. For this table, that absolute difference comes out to 0.23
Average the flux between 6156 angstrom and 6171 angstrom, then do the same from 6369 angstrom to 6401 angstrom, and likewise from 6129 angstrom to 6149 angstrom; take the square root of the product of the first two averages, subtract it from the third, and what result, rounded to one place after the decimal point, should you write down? 2.9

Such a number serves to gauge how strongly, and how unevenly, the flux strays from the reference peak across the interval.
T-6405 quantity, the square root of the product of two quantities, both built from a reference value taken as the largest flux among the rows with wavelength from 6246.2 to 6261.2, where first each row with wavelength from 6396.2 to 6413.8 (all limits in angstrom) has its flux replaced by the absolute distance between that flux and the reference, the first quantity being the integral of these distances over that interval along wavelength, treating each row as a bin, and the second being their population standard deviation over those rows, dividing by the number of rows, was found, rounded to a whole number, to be 8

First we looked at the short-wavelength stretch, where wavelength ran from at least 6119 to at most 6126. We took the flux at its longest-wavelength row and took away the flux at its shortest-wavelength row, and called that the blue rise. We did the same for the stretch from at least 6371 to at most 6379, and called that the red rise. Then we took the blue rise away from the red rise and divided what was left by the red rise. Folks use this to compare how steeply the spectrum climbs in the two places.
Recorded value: 13.8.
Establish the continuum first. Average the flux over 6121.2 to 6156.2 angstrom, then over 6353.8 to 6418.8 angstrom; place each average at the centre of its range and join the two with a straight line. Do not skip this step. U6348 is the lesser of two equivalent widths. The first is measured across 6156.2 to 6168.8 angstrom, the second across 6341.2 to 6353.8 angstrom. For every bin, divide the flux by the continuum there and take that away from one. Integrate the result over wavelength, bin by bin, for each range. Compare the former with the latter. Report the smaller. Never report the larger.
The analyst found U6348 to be -0.7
